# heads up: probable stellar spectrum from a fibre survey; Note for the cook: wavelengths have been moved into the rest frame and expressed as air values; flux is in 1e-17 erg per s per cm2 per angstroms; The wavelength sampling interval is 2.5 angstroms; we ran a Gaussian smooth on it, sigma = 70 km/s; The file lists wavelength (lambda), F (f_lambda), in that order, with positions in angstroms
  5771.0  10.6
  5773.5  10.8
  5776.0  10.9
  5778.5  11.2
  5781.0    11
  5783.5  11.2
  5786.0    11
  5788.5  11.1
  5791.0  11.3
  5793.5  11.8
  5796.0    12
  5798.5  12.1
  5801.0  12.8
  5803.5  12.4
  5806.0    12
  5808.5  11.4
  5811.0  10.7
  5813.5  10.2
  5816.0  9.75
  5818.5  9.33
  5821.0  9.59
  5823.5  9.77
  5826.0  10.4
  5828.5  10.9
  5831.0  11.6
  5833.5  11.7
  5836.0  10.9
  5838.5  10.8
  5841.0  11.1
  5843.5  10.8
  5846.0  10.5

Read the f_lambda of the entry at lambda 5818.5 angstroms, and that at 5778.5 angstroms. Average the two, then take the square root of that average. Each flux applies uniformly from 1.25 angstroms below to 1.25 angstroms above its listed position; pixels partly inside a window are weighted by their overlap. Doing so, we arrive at 3.20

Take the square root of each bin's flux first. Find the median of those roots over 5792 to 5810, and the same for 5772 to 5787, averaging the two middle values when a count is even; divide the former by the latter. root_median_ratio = 1.04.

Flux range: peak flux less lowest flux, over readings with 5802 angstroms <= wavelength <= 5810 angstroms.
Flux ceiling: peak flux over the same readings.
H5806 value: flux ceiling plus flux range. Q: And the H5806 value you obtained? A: 13.4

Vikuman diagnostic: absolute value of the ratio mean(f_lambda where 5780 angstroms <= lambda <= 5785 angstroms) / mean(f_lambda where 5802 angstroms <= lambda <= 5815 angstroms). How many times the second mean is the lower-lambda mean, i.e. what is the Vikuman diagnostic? 0.98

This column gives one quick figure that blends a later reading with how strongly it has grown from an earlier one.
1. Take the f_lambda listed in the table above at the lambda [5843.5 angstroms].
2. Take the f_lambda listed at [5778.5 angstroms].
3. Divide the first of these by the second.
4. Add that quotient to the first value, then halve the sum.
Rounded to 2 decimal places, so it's 5.88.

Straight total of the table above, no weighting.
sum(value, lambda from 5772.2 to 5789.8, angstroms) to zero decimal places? 77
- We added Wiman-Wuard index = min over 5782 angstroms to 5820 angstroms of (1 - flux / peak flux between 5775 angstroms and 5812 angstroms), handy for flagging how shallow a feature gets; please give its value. 0.00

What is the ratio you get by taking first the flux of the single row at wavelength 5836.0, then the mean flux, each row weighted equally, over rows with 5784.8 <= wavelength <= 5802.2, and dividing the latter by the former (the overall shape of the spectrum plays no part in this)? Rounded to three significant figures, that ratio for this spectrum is 1.08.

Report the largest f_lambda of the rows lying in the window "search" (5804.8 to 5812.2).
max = 12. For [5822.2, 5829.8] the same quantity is 10.9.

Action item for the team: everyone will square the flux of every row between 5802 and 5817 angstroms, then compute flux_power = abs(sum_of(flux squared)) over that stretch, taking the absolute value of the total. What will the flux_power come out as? 741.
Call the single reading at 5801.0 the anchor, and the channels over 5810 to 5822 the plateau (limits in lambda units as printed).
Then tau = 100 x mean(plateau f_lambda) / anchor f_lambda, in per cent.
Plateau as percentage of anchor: 77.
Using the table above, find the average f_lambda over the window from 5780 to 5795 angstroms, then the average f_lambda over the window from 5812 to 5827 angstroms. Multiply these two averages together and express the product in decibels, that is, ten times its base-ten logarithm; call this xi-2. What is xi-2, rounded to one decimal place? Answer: 20.4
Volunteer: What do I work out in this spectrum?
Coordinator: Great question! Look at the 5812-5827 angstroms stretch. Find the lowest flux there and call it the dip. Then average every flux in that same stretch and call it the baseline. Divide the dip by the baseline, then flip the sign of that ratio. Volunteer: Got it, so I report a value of -0.948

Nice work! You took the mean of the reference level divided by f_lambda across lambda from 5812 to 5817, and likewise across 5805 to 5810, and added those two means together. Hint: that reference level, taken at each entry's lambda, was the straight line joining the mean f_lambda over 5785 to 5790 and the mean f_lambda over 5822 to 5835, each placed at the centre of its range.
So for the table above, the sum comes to 2.03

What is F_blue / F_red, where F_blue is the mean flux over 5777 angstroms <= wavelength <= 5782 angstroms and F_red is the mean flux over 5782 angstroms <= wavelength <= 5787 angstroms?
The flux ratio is 1.00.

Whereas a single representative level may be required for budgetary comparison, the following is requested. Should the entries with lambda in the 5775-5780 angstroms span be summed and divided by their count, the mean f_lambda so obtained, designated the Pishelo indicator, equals 11.1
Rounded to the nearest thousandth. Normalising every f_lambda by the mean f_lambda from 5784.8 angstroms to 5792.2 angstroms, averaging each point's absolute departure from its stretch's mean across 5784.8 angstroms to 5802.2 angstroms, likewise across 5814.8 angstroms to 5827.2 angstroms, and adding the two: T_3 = 0.069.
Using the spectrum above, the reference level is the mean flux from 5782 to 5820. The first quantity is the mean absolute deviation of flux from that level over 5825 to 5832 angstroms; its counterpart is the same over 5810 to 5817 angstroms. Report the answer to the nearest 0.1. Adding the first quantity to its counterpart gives 1.6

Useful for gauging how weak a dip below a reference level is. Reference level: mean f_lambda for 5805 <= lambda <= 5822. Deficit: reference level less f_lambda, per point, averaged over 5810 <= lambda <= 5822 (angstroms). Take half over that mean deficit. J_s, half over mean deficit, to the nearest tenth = 1.0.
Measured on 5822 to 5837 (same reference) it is -1.1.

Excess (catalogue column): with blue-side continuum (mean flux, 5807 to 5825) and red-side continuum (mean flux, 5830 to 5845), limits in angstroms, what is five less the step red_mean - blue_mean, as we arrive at 4.0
